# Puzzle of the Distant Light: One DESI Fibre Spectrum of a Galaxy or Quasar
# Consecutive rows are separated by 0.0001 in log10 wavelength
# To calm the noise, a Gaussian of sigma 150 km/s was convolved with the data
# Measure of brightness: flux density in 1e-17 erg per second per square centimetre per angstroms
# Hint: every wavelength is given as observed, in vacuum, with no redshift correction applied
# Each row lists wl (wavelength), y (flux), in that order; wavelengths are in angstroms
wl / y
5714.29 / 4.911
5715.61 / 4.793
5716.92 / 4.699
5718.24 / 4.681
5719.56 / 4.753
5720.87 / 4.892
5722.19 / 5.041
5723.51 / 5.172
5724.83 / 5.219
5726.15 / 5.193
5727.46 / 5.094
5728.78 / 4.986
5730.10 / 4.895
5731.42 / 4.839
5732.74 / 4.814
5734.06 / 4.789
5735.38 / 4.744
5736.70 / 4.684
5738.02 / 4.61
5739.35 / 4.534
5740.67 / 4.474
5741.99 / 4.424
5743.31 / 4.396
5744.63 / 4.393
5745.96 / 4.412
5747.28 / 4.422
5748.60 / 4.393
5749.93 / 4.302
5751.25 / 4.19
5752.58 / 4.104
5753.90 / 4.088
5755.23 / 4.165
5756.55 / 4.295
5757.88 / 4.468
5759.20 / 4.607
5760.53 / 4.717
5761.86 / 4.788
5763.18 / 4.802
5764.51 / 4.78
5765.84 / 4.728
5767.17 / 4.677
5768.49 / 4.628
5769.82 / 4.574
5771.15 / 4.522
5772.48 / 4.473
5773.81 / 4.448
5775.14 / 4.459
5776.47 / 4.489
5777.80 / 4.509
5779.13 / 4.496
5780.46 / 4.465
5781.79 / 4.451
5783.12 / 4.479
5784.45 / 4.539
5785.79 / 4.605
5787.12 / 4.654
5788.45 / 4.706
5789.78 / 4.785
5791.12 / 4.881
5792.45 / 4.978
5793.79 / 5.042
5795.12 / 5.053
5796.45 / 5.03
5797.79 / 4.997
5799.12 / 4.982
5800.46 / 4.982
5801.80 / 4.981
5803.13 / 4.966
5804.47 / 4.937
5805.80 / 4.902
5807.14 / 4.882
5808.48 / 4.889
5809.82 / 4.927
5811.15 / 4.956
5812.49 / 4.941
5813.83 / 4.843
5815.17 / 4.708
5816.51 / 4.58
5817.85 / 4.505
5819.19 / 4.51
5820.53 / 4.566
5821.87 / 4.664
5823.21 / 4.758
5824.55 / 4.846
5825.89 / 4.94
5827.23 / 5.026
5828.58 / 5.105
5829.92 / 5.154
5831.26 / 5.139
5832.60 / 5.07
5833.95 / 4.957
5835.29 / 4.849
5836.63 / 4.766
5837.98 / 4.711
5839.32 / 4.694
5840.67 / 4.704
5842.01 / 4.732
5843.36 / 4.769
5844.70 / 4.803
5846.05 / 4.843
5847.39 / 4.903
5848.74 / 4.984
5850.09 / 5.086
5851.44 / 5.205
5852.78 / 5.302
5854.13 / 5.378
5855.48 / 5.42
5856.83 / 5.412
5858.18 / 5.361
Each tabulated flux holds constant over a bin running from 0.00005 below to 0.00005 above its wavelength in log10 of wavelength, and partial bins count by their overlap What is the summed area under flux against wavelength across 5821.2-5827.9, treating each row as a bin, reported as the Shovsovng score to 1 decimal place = 32.5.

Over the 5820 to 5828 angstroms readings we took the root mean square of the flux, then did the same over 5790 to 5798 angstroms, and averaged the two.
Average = 4.90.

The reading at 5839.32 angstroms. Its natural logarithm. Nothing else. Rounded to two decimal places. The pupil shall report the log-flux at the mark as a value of 1.55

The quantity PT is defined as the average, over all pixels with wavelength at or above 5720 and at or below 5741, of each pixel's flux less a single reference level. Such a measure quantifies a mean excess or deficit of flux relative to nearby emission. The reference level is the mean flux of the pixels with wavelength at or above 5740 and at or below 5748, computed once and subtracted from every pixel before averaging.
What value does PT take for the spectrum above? 0.45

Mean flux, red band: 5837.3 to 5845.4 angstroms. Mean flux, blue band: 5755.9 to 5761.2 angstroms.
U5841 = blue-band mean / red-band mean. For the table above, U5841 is 0.955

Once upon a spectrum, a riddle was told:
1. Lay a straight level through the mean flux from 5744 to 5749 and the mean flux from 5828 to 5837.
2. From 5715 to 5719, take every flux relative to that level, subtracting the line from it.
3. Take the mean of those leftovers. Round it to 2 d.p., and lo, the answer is 0.53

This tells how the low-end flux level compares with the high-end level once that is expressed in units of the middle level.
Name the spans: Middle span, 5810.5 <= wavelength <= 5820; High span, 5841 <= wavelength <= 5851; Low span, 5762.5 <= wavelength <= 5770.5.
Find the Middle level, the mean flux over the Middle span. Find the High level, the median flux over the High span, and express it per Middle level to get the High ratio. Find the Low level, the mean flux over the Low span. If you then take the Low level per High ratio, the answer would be 4.58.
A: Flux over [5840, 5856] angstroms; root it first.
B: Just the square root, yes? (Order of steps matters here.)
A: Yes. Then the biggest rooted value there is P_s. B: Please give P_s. 2.33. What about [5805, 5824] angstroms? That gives 2.23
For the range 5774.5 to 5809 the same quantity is 2.25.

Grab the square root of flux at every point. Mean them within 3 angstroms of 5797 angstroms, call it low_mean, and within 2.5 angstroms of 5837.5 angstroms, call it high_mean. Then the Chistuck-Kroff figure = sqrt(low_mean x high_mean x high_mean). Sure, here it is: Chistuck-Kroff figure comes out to 3.26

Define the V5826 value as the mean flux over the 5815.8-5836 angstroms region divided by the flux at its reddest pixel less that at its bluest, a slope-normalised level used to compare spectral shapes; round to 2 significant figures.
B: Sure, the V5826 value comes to 18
